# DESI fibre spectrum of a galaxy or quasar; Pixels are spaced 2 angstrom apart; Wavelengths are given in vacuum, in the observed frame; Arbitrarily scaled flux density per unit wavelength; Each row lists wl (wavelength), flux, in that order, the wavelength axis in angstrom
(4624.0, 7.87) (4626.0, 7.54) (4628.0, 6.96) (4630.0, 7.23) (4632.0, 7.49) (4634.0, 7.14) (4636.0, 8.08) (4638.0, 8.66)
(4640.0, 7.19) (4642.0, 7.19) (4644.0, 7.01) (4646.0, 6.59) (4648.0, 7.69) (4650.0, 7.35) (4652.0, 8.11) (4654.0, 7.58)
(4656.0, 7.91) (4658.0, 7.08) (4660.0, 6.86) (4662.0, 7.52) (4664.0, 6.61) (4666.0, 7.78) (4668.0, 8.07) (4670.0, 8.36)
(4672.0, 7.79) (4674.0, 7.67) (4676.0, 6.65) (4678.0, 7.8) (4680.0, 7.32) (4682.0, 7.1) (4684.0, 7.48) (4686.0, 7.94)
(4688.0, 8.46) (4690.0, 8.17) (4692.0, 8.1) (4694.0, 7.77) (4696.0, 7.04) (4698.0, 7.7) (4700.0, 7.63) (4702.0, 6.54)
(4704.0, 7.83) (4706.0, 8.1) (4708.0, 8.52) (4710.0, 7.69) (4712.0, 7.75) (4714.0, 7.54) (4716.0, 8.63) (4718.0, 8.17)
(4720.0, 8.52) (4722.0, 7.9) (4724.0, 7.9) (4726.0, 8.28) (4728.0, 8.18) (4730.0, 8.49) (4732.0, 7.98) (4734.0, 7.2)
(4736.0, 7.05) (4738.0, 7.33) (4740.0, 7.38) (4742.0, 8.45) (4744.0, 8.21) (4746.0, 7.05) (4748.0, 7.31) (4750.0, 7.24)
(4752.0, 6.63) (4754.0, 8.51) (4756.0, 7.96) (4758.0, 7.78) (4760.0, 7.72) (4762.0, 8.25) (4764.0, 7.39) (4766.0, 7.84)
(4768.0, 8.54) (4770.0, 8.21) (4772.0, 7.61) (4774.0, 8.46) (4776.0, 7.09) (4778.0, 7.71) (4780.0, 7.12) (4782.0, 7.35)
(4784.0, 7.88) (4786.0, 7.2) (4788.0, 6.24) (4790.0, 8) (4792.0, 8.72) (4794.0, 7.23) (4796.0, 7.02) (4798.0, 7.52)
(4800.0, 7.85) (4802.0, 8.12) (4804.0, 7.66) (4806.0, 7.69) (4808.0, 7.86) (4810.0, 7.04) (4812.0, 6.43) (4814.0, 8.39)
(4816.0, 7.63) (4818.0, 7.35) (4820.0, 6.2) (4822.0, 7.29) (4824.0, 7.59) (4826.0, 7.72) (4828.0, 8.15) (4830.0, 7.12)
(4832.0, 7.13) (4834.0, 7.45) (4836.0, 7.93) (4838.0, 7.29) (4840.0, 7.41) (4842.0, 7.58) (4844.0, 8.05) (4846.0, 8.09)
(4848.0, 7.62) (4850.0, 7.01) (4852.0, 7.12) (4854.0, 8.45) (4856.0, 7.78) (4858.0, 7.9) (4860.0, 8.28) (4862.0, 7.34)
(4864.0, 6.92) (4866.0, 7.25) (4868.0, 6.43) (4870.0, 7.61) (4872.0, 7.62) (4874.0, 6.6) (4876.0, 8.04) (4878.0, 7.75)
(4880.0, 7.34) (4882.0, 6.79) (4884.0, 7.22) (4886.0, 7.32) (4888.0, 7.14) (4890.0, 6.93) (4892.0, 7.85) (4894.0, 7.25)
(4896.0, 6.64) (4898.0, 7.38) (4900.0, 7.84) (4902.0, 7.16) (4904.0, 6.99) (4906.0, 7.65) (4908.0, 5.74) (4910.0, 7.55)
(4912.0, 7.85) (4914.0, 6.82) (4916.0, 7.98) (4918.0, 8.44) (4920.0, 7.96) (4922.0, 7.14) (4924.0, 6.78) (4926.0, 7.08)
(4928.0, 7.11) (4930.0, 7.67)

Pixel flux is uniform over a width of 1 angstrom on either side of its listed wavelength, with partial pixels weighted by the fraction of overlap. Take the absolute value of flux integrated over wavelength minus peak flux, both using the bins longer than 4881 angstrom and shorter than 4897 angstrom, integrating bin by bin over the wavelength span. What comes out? 106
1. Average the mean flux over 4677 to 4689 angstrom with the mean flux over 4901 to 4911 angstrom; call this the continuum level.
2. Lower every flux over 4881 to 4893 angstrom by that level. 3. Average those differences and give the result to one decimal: -0.1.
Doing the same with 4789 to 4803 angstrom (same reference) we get 0.4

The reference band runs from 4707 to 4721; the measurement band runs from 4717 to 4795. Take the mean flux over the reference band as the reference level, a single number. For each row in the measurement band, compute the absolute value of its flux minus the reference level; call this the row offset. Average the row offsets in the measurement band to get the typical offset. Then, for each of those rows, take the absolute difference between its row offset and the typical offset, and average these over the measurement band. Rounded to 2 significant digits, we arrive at 0.35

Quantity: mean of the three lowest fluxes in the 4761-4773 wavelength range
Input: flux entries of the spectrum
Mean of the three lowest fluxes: 7.6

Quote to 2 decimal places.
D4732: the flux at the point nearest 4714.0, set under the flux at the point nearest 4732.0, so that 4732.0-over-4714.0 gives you 1.06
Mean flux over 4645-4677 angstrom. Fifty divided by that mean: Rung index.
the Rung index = 6.69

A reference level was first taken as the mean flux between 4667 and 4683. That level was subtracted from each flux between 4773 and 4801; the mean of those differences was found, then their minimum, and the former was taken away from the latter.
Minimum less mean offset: -1.29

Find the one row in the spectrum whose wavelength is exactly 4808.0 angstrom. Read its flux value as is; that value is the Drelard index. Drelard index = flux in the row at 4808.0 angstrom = 7.86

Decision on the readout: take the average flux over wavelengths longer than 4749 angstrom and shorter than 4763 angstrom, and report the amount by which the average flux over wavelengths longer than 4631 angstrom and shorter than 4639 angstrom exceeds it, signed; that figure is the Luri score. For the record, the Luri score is 0.1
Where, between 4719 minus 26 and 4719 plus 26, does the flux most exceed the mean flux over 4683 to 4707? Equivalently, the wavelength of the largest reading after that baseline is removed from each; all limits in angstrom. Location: 4716.0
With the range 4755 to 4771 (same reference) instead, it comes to 4768.0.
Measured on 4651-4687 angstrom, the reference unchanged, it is 4670.0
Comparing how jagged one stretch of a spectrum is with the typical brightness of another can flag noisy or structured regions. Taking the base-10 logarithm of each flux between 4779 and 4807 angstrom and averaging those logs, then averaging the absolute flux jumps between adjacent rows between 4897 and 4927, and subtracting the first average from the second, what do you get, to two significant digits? -0.12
